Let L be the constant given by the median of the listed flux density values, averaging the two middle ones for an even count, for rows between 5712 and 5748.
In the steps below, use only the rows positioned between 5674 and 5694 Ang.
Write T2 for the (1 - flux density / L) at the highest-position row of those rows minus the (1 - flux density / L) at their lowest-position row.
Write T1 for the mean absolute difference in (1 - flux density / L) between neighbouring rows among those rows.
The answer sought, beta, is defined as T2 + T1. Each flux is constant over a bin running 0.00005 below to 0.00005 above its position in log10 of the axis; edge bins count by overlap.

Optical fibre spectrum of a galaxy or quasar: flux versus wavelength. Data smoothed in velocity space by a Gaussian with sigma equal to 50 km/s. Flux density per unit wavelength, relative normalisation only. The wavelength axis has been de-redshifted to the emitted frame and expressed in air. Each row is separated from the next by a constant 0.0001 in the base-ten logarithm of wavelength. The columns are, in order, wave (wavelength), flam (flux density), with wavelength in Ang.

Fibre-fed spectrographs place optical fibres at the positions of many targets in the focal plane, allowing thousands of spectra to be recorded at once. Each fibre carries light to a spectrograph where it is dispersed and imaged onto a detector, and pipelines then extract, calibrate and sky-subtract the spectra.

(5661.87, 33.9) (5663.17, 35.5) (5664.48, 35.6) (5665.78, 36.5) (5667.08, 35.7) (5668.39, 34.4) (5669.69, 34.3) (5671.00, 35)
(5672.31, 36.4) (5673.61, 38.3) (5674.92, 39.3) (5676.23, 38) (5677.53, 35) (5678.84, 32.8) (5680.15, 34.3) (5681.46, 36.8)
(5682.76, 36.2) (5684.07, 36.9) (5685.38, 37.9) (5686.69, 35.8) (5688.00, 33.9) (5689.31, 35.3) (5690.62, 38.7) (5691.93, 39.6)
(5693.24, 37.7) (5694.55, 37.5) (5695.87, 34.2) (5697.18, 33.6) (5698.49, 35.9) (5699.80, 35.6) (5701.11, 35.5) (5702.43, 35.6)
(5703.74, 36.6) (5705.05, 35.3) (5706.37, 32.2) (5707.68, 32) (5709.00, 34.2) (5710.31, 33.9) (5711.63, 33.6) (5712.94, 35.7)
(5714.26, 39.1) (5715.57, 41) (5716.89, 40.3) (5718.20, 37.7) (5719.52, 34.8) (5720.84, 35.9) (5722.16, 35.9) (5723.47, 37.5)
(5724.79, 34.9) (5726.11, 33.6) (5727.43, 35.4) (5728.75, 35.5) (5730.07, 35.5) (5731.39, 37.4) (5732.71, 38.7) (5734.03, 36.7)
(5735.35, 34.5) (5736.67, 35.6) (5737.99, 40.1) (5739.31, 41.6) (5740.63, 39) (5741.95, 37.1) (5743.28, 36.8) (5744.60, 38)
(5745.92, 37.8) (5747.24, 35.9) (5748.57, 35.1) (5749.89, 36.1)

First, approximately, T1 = 0.0474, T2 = 0.04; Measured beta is 0.09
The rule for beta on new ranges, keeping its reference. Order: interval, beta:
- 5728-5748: 0.03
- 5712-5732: 0.00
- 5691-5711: 0.19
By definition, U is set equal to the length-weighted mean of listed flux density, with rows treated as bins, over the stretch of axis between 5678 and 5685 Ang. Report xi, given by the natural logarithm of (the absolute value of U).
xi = 3.57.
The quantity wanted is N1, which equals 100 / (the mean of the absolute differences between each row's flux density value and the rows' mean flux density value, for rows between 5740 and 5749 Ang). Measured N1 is 100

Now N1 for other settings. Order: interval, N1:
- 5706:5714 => 100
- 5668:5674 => 75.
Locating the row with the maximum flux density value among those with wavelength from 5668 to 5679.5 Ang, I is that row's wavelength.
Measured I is 5674.92 Ang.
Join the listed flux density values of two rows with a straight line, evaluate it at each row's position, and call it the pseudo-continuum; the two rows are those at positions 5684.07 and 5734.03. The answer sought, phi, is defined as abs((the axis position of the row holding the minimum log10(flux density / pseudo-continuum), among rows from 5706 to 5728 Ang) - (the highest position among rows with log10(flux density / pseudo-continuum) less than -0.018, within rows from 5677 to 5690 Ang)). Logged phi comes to 18.4 Ang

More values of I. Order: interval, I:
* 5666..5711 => 5691.93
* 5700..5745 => 5739.31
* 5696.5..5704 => 5703.74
